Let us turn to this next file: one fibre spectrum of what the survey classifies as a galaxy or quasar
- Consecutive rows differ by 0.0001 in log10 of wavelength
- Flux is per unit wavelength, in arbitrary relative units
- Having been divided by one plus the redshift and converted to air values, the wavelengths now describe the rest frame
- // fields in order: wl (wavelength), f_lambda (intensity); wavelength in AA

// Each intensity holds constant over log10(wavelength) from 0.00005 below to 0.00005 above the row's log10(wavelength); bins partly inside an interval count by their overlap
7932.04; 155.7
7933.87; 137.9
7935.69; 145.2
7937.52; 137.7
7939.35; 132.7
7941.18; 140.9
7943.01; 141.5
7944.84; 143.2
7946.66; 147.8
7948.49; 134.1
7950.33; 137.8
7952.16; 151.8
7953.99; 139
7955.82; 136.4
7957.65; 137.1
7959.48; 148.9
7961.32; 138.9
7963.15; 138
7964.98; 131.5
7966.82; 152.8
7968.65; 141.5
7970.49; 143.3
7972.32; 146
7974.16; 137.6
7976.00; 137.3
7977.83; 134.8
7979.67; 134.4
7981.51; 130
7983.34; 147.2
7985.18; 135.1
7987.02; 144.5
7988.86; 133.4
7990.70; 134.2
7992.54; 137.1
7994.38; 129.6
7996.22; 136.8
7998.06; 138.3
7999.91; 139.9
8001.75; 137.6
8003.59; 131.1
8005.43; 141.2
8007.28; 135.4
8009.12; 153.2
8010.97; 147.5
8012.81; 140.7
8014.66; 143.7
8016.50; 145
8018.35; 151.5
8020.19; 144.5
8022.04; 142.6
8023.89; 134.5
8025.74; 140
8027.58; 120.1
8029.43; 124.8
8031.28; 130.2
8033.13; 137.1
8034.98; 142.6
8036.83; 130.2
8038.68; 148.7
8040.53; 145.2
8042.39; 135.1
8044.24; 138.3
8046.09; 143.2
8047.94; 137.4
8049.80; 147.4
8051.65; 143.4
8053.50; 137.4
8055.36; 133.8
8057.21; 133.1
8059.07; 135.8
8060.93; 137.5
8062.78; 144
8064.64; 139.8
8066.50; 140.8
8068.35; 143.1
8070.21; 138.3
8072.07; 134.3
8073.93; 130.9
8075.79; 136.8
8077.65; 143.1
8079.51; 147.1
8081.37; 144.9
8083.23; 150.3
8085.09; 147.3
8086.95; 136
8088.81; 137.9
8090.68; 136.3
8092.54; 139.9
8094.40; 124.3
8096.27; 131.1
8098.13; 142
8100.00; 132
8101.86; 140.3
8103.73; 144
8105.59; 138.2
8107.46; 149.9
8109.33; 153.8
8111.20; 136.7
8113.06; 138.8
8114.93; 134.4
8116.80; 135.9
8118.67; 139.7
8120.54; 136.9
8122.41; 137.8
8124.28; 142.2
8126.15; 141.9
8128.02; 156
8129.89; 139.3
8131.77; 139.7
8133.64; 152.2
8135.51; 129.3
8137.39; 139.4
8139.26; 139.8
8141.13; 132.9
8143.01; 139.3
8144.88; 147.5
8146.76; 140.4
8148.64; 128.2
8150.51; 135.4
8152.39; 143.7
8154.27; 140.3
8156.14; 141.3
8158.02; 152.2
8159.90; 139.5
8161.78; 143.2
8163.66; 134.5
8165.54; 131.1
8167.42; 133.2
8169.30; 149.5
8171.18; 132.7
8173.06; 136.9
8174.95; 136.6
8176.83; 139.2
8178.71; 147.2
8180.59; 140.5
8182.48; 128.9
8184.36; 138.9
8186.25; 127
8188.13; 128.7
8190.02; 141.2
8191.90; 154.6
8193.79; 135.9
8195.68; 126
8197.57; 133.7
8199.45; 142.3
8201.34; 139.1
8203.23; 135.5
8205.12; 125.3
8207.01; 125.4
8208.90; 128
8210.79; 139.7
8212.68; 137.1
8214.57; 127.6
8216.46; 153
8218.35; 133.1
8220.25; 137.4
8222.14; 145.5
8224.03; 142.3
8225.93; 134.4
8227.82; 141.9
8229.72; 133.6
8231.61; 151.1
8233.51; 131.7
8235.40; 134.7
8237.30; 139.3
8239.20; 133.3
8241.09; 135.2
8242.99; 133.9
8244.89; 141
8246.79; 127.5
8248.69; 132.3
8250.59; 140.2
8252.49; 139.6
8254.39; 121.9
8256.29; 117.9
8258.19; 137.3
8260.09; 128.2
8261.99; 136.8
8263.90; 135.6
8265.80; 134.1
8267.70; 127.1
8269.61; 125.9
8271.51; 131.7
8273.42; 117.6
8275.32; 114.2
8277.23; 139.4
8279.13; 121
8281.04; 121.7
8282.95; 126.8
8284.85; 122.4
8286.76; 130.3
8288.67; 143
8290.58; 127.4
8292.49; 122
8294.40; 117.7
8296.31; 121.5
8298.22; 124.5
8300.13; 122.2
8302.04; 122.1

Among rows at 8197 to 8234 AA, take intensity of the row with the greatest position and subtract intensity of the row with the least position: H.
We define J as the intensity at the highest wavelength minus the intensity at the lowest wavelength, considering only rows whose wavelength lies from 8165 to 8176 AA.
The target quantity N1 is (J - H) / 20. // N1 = 0.4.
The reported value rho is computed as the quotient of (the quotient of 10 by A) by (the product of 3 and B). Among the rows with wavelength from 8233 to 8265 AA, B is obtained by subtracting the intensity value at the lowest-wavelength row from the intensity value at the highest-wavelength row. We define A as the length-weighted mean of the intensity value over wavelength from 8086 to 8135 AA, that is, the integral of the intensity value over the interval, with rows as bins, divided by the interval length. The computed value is 0.006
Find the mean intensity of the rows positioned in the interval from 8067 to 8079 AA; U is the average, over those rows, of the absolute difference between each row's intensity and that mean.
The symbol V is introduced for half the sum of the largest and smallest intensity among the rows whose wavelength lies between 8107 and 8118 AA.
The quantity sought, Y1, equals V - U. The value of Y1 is 140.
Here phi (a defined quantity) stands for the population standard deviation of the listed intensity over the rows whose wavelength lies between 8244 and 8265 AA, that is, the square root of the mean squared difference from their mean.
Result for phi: 7.4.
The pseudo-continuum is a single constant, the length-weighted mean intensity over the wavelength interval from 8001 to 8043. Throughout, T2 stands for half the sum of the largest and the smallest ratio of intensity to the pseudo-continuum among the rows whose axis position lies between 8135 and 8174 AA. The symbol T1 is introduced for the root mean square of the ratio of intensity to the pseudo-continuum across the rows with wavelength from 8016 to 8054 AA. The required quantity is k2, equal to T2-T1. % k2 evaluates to 0.007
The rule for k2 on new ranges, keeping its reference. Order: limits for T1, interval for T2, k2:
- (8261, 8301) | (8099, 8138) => 0.112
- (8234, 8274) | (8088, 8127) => 0.050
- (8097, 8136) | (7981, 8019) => 0.002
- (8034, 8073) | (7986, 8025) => 0.013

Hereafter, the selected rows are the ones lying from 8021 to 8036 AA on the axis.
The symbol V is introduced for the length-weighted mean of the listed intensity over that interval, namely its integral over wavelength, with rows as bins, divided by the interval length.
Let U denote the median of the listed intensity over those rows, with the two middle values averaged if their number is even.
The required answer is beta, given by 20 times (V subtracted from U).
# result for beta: 36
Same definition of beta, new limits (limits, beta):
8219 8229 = 42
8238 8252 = -22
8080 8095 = -27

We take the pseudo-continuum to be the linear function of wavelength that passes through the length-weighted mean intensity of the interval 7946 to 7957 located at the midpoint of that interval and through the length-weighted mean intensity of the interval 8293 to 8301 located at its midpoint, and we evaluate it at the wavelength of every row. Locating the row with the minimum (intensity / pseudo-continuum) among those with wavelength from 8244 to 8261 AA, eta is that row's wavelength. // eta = 8256.29 AA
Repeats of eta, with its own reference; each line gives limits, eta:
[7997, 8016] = 8003.59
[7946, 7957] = 7948.49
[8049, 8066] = 8057.21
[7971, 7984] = 7981.51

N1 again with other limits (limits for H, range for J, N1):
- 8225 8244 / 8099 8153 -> 0.6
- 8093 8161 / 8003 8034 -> -0.5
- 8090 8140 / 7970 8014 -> -0.3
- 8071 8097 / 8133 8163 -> -0.3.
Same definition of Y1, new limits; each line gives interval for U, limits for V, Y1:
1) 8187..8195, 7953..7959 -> 130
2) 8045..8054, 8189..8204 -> 137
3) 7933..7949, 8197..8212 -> 130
